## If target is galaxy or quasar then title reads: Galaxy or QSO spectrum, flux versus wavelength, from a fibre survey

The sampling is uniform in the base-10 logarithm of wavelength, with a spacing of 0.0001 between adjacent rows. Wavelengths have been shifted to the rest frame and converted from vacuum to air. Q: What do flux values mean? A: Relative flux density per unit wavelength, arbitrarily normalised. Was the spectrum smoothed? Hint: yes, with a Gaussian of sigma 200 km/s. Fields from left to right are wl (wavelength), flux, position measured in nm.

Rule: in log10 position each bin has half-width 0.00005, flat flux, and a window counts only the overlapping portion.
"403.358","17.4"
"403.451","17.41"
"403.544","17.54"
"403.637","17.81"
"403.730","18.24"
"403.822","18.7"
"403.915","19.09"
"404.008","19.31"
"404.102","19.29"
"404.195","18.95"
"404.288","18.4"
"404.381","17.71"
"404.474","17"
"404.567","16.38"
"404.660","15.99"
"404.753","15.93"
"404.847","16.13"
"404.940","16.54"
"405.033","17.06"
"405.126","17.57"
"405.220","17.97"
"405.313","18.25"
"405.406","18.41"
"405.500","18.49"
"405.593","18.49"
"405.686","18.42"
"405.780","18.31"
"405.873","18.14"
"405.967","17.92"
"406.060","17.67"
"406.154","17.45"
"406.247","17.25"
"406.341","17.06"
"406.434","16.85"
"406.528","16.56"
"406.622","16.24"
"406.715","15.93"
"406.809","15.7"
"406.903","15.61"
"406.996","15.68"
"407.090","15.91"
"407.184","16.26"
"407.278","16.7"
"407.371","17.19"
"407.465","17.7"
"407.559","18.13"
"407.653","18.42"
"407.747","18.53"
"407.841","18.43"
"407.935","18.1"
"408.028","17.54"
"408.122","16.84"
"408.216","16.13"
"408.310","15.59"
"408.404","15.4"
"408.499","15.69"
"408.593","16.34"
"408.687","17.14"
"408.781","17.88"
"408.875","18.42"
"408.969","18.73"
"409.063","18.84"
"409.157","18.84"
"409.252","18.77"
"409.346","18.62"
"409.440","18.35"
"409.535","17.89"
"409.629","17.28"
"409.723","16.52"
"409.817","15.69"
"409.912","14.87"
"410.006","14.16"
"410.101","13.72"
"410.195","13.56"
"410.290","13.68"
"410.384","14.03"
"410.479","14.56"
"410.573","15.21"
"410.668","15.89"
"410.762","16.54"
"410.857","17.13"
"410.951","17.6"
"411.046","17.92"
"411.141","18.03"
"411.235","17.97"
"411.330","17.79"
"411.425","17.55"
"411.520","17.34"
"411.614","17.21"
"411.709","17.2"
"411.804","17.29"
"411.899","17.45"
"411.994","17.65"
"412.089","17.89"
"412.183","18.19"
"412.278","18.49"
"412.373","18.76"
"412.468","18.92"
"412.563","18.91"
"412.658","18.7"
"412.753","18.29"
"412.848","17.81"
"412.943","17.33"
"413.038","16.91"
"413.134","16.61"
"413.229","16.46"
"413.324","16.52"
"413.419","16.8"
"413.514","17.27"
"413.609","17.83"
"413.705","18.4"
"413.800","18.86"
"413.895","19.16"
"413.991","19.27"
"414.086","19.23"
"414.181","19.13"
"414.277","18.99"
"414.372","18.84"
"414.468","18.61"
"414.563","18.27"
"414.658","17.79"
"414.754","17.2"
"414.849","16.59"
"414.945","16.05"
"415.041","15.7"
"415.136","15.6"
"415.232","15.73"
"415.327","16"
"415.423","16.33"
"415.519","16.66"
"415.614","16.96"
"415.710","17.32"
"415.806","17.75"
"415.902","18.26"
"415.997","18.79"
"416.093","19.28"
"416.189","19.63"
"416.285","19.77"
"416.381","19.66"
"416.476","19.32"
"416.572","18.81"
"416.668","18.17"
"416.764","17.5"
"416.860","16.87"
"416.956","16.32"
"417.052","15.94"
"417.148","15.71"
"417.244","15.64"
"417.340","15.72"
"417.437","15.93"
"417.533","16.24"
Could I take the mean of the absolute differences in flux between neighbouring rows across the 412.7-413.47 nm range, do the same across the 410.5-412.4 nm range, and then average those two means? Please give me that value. 0.29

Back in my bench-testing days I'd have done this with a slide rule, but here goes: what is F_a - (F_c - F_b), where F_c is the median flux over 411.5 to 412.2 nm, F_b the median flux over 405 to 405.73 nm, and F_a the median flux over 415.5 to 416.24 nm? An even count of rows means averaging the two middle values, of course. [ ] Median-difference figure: 18.9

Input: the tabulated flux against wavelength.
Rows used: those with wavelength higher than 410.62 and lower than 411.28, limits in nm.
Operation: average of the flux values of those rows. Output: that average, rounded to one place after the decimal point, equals 17.3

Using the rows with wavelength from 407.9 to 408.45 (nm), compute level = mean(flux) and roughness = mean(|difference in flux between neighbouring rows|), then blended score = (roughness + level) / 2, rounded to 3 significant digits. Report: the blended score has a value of 8.57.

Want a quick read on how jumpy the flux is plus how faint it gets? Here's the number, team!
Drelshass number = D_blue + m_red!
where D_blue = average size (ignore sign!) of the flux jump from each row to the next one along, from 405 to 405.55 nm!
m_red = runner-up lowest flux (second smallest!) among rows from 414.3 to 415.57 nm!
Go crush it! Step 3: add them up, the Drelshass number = 16.0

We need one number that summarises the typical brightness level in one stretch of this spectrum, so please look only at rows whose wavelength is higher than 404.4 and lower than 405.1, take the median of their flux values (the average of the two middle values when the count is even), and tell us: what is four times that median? 66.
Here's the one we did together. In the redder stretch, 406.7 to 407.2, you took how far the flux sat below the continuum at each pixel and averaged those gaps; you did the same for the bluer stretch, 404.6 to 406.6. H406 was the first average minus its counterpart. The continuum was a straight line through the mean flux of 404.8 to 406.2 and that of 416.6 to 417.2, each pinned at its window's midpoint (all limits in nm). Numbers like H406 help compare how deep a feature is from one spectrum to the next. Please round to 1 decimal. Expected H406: 1.5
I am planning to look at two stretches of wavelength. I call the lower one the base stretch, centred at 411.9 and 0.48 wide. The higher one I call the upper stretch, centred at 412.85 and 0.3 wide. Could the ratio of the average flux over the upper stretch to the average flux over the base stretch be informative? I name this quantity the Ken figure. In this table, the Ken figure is 1.02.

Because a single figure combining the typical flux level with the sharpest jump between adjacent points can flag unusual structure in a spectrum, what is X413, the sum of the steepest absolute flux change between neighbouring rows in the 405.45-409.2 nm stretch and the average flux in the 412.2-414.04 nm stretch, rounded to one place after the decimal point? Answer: 18.8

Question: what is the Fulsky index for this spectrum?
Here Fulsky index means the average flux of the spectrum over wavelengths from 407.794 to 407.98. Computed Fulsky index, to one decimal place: 18.3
